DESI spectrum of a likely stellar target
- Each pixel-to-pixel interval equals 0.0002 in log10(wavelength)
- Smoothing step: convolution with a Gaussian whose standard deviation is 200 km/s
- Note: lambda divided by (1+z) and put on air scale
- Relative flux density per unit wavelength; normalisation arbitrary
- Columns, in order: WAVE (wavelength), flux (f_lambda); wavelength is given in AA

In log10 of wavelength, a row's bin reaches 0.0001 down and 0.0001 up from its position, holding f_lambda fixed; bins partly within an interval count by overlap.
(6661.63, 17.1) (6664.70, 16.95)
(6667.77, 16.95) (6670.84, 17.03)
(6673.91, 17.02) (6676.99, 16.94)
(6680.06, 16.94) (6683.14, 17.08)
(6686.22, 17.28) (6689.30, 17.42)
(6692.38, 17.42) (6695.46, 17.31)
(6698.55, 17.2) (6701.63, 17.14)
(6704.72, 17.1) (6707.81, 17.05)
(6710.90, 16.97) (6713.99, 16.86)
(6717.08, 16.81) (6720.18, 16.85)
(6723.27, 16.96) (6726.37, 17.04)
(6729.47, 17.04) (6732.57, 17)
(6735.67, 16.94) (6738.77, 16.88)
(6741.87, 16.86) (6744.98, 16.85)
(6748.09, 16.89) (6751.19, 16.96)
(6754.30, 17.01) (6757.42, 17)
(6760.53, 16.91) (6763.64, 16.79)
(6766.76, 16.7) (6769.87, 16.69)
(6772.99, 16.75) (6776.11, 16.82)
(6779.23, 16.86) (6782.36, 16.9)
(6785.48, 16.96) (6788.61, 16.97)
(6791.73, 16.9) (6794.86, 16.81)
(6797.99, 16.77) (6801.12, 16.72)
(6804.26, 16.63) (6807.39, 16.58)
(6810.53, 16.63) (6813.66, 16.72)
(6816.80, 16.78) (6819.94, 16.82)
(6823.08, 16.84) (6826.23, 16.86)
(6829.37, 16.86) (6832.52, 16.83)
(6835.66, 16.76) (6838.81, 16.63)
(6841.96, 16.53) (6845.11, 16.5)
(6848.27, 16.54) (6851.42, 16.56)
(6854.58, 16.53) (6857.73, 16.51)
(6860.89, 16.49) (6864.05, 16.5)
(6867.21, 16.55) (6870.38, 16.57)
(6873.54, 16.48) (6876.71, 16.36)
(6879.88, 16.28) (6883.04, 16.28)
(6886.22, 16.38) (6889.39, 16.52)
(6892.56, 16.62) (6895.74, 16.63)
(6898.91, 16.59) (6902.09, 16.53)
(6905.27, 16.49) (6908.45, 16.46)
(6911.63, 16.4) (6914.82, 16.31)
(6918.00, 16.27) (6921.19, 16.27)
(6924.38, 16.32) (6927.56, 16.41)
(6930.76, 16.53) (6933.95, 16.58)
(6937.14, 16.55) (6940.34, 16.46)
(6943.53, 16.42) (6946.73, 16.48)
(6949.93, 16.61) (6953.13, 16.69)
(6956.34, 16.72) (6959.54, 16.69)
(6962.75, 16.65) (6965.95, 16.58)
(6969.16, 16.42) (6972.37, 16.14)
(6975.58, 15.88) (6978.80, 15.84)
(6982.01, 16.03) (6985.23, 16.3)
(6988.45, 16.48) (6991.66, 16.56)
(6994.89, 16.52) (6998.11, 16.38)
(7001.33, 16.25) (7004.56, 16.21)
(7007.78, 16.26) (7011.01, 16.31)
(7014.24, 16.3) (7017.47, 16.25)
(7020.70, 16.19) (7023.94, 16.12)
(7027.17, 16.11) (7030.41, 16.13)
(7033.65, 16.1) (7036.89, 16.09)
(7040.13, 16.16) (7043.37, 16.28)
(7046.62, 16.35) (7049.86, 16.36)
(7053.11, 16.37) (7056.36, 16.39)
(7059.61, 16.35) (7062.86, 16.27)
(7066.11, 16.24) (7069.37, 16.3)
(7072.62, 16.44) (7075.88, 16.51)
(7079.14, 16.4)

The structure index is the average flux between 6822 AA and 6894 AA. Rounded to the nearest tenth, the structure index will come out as 16.6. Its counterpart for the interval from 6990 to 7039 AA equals 16.3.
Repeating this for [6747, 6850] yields 16.8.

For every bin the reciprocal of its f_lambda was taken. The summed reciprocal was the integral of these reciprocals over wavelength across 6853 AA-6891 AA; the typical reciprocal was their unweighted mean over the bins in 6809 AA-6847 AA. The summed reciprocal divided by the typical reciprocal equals 38.6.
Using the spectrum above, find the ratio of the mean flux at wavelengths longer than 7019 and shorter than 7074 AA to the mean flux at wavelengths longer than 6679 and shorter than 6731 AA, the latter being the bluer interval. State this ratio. 0.951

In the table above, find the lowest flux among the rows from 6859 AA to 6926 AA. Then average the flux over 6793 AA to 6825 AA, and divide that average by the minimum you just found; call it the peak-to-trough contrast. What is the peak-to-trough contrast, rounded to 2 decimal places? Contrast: 1.03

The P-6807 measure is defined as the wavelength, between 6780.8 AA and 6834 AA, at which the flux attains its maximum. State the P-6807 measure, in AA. 6788.61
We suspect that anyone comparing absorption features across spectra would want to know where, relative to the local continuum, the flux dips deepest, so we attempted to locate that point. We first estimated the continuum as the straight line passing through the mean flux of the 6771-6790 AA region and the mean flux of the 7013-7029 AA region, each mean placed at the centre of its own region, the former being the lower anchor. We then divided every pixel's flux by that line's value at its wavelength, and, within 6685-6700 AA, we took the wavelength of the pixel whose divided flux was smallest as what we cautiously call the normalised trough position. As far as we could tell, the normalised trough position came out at 6698.55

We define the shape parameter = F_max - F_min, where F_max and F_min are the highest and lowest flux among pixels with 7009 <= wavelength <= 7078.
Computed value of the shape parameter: 0.42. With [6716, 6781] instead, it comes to 0.35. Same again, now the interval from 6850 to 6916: 0.35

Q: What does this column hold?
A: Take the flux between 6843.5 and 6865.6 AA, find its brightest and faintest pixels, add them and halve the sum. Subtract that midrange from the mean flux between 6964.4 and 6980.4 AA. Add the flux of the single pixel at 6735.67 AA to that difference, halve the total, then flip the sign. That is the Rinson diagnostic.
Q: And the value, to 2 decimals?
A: -8.29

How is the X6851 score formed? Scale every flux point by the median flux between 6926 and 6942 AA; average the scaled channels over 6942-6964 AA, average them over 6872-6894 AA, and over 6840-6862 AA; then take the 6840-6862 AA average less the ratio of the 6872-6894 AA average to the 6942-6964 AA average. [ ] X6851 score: 0.011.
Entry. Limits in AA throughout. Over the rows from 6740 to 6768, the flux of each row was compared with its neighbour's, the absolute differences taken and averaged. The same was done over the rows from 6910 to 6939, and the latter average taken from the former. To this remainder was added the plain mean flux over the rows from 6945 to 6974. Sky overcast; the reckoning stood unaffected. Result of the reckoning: 16.6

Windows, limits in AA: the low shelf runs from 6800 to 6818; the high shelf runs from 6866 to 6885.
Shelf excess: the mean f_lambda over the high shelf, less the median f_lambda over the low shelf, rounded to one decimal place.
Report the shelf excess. -0.3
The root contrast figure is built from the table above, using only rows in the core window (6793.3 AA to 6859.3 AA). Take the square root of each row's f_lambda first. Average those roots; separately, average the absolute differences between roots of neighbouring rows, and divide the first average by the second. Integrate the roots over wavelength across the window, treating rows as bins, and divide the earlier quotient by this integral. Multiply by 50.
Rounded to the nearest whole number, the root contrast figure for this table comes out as 126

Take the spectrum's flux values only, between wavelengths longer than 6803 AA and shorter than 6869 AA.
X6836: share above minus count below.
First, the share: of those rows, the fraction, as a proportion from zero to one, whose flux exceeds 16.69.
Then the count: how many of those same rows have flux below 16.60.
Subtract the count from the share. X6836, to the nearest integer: -10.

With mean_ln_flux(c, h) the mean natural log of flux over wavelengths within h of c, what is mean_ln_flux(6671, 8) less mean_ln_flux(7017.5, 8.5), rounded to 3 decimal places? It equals 0.045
